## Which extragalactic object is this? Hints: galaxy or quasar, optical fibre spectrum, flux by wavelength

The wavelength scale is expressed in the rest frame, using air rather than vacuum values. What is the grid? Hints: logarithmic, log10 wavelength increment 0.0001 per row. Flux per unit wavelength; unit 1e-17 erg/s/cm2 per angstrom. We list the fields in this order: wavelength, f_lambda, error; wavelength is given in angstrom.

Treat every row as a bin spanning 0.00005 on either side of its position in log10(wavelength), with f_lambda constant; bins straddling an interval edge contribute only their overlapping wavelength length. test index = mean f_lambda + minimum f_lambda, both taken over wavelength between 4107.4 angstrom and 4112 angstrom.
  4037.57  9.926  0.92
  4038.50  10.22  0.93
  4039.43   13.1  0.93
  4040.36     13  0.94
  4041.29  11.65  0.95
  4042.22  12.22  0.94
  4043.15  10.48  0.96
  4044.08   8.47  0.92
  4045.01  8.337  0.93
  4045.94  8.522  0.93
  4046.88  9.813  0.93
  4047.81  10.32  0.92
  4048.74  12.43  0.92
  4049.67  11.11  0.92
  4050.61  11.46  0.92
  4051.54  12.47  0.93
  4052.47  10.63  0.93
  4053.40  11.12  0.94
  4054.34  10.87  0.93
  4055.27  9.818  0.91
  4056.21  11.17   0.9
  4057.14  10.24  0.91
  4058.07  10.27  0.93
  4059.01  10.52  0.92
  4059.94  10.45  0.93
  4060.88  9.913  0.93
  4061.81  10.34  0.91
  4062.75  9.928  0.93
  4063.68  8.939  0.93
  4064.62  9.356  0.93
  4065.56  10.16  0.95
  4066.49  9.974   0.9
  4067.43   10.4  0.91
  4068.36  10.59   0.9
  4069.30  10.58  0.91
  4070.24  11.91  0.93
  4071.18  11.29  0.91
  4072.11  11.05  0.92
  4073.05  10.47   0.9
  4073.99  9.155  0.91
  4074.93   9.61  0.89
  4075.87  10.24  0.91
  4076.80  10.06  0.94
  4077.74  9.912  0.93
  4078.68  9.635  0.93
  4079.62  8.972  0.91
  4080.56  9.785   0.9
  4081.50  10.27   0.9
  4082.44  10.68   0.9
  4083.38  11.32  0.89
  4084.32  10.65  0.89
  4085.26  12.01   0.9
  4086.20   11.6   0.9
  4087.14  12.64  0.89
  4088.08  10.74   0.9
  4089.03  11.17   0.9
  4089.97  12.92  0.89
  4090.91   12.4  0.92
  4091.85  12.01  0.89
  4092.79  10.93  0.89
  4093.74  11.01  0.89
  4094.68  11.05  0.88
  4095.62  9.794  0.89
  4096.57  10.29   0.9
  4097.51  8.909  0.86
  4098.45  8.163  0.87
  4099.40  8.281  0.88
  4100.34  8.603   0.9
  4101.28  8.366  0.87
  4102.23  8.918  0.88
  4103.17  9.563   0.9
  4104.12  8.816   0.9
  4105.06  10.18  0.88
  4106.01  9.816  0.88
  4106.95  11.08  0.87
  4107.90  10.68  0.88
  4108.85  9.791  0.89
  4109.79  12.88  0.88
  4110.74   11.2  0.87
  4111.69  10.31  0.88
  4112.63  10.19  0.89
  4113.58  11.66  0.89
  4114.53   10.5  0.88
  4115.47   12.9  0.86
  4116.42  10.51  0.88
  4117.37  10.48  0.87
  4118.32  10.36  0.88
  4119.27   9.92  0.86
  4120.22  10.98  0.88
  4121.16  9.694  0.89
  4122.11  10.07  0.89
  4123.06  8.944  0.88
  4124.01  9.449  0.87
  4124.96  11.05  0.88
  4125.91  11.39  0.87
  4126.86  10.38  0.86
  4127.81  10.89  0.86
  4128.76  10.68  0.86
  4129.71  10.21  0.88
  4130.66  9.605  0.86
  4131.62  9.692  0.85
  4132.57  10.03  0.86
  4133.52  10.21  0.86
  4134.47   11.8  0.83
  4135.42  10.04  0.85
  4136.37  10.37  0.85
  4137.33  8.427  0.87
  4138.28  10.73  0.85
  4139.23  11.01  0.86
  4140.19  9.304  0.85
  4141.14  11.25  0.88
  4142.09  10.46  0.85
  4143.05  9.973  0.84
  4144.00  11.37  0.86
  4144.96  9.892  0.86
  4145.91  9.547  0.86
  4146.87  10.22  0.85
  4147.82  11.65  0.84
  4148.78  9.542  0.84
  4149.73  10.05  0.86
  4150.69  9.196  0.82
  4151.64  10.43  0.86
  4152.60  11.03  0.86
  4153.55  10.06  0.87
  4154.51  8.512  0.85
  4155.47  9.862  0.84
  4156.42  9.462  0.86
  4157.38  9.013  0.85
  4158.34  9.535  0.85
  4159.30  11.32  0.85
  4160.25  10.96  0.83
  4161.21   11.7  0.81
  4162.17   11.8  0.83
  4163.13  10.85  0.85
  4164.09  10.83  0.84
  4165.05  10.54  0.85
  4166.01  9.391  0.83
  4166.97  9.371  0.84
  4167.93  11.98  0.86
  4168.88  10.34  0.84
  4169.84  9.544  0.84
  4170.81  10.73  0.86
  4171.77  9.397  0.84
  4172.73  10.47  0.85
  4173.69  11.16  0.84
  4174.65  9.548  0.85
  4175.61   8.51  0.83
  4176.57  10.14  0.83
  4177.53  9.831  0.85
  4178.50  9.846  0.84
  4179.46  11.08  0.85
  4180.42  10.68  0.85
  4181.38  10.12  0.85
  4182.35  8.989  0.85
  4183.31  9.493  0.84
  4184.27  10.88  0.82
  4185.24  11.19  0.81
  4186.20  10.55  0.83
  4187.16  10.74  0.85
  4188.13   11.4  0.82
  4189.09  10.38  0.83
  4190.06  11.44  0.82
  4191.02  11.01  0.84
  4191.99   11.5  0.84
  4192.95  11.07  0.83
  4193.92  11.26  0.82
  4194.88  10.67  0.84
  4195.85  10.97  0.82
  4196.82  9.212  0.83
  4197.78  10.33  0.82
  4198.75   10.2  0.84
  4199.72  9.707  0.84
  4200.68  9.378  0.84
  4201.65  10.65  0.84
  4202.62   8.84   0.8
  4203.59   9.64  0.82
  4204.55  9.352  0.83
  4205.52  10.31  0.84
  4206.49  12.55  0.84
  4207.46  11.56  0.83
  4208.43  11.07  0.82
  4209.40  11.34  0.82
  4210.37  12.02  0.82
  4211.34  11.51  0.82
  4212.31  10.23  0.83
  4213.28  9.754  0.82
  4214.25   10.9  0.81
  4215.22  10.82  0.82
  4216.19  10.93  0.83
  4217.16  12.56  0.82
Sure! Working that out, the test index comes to 20.8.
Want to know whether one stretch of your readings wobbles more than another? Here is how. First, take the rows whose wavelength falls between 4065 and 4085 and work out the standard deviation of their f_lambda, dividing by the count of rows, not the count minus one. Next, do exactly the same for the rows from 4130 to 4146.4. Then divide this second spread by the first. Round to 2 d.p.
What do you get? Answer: 1.17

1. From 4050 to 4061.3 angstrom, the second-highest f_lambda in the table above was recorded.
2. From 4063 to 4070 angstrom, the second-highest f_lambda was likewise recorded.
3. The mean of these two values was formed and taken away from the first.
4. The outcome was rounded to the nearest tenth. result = 0.4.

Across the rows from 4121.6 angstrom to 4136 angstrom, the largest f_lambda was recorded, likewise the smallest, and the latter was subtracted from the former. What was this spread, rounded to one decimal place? 2.9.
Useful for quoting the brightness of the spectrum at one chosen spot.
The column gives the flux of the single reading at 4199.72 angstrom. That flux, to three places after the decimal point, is 9.707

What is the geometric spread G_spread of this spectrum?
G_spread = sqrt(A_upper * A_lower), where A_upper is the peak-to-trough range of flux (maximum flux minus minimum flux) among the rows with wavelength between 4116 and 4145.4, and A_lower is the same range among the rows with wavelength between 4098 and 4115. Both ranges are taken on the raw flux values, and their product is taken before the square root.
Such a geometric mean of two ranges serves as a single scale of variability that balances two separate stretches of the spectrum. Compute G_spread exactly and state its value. 4.0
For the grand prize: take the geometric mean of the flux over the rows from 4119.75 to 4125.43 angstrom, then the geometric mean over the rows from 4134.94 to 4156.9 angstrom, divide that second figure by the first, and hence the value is 1.01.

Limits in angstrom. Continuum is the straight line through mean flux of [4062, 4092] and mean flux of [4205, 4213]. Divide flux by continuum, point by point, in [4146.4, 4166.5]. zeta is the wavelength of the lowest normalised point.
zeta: 4154.51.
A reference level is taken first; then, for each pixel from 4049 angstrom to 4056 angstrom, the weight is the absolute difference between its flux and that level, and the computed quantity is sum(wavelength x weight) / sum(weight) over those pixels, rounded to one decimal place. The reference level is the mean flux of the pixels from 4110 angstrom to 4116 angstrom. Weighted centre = 4053.1 angstrom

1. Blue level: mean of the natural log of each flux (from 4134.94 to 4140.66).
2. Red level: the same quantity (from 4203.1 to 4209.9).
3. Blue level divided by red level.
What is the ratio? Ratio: 0.97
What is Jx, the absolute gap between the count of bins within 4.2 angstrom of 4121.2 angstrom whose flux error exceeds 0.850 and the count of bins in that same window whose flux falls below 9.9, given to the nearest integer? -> 6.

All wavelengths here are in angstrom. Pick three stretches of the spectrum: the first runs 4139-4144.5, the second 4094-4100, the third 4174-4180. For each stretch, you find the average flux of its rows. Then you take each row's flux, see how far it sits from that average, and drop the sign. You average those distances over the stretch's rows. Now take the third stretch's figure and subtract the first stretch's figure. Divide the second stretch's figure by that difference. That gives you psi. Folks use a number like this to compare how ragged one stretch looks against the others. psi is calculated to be -8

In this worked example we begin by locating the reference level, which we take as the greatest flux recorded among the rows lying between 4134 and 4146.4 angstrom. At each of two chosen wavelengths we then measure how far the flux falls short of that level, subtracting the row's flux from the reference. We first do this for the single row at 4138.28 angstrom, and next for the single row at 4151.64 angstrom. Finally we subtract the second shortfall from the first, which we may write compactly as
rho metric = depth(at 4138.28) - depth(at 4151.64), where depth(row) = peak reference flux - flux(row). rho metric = -0.3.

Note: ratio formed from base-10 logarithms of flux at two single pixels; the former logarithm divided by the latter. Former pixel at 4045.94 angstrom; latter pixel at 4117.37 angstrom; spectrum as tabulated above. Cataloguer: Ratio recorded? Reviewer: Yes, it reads 0.91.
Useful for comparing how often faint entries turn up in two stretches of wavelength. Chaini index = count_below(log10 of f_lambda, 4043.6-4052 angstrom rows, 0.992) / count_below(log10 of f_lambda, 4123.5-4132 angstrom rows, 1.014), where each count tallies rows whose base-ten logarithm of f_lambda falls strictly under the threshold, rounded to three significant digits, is 1.00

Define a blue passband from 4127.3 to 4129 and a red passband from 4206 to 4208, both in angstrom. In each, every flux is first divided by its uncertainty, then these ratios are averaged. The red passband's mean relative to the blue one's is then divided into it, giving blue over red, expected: 0.87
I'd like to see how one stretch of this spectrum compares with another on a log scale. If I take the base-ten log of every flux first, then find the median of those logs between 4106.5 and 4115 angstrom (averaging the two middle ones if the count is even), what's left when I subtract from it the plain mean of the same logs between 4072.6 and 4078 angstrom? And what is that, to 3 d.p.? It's 0.033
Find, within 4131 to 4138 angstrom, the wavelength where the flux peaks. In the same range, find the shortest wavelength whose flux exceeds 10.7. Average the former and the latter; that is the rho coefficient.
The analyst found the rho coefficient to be 4134.5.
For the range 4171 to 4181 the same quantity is 4173.7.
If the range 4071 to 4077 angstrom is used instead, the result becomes 4071.2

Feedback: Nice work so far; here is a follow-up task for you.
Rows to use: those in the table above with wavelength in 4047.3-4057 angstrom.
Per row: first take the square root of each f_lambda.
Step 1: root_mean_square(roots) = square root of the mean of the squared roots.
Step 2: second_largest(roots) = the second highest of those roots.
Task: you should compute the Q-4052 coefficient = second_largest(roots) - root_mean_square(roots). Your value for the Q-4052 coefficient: 0.188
